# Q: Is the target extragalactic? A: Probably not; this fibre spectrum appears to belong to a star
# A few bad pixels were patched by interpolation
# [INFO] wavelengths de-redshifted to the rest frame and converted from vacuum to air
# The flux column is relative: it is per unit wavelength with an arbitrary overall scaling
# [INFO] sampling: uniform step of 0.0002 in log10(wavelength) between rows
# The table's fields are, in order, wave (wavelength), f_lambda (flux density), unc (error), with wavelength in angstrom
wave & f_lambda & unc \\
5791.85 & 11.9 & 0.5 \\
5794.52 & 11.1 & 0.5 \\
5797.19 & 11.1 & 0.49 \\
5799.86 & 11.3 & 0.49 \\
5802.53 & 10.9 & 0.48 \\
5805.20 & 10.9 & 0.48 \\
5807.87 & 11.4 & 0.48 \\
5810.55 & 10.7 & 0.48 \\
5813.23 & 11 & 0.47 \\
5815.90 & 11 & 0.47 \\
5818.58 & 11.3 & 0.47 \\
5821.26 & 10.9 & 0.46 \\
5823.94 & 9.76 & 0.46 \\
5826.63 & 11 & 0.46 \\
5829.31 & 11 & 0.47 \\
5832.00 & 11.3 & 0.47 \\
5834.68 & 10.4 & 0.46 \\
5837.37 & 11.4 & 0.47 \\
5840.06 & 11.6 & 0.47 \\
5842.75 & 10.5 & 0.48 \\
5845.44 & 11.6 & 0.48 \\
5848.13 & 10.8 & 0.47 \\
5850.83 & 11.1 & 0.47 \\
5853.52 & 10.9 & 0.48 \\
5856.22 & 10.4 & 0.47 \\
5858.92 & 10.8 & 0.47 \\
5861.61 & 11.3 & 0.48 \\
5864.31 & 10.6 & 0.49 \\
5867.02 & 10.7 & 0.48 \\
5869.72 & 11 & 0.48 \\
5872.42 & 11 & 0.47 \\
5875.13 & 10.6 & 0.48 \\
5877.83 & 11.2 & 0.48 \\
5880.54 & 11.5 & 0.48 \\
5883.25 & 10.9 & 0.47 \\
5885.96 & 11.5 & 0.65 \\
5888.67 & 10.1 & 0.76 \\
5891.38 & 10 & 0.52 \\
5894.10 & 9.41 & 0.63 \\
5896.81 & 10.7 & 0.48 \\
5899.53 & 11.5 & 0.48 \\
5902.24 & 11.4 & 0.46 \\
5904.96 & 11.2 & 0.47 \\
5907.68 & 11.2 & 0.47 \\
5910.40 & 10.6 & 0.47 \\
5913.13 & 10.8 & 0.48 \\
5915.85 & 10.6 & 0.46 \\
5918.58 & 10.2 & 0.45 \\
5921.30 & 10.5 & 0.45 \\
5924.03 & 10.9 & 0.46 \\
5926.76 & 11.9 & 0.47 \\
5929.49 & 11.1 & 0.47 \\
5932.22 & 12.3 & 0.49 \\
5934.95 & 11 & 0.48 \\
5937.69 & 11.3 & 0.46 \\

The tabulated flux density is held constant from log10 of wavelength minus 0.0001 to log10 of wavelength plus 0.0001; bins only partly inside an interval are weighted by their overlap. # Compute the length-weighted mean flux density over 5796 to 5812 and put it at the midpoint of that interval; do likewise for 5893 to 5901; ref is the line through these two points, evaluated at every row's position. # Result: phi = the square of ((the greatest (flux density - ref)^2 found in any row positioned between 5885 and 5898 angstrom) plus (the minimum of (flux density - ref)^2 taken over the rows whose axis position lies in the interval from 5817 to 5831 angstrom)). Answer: 2.1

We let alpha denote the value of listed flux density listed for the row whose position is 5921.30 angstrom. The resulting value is 10.5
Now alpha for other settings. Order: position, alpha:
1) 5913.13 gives 10.8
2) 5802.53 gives 10.9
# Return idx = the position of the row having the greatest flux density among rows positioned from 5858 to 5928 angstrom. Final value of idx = 5926.76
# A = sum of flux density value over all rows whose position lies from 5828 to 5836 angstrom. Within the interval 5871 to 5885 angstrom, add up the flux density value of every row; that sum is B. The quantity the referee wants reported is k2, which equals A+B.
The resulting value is 88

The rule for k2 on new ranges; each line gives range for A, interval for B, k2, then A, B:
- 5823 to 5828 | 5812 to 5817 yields 43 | 21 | 22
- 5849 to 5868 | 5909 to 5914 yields 97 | 76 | 21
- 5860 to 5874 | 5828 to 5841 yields 110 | 55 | 56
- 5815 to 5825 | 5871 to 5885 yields 98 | 43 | 55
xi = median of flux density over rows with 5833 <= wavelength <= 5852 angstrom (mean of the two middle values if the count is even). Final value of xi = 11.1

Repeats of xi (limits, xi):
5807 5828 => 11.0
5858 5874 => 10.9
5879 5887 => 11.5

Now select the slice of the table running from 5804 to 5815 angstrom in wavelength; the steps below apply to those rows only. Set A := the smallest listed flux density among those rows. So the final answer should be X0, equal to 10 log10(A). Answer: 10.29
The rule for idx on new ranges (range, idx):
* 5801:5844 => 5840.06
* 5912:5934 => 5932.22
